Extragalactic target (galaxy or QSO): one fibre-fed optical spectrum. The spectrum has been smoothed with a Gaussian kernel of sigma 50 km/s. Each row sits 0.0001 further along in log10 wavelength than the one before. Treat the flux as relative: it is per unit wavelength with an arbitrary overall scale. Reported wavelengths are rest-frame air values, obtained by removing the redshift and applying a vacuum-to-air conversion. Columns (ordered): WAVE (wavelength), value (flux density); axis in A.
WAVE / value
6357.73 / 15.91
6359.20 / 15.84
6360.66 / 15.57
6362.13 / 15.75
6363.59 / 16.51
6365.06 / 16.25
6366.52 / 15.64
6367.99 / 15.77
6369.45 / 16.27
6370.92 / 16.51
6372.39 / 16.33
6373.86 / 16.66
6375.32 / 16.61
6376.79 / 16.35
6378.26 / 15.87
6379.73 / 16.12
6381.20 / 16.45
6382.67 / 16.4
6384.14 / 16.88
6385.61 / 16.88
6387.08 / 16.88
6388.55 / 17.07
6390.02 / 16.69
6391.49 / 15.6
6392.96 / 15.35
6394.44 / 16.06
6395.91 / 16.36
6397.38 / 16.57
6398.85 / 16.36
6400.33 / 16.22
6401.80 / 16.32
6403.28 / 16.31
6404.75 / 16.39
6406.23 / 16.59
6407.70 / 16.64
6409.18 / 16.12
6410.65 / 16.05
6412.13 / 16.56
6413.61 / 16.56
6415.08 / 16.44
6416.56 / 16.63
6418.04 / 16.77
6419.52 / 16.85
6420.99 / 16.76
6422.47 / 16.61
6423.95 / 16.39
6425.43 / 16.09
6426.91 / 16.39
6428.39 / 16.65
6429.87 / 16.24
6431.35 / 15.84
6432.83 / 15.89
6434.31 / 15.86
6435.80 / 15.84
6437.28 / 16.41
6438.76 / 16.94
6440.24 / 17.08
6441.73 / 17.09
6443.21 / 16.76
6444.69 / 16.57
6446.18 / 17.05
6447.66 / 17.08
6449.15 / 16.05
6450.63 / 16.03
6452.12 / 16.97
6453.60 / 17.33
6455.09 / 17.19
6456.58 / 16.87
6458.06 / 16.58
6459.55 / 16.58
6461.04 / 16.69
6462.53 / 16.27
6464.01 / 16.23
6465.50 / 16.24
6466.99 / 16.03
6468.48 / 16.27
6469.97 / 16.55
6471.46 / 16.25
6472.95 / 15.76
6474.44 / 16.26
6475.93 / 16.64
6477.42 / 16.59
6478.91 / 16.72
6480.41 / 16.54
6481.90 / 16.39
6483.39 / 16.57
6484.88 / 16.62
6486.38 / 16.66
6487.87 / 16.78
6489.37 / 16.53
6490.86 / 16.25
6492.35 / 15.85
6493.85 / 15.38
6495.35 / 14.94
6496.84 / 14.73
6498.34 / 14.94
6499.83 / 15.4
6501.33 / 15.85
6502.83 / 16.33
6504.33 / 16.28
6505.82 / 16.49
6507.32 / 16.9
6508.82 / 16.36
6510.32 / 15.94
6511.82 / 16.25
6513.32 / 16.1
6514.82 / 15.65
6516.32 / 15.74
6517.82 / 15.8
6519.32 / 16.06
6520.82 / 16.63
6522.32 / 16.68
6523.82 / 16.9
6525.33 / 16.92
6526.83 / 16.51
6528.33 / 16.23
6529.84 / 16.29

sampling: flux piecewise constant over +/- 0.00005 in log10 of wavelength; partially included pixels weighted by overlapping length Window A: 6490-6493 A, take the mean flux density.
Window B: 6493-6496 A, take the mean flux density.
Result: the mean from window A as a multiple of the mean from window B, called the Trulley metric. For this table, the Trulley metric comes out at 1.06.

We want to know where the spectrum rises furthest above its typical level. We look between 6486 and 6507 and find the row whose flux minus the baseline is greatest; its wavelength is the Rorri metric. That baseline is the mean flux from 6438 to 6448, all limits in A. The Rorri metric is 6487.87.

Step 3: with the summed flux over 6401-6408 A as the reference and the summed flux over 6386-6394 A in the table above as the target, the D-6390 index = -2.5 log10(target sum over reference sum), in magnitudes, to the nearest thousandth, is 0.009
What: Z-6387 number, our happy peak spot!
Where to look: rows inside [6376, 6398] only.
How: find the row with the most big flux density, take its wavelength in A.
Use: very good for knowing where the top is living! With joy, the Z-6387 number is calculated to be 6388.55 A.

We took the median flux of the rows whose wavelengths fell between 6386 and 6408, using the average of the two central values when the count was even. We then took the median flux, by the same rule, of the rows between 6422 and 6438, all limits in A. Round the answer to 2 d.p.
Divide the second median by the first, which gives 0.99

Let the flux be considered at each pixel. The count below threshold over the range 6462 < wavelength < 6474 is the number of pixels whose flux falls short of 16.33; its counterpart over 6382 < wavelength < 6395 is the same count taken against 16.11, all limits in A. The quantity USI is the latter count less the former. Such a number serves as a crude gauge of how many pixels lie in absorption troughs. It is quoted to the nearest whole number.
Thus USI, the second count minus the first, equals -4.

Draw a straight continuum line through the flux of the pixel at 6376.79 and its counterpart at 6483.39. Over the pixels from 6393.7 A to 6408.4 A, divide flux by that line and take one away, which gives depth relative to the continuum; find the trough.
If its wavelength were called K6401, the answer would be 6394.44 A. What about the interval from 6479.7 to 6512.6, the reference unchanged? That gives 6496.84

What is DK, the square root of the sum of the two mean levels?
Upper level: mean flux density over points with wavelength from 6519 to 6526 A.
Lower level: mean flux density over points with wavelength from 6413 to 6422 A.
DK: 5.77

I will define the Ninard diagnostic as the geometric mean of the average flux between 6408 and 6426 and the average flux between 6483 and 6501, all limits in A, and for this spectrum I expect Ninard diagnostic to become 16.18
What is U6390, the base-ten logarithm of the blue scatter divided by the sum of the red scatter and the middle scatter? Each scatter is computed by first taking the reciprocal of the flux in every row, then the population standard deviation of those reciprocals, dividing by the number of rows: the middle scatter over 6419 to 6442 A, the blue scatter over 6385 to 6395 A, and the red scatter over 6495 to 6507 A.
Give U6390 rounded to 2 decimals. -0.25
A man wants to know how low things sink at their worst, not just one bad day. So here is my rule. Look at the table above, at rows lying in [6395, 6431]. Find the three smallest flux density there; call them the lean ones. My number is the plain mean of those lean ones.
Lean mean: 16.1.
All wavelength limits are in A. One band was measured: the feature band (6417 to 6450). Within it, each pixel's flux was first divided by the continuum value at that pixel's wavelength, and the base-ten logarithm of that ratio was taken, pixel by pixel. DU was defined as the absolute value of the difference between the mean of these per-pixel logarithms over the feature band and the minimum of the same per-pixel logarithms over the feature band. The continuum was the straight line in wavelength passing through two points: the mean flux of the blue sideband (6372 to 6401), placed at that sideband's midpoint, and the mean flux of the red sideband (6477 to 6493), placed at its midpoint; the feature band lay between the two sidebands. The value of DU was 0.018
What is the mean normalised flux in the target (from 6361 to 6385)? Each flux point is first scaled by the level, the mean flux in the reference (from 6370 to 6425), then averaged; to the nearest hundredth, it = 0.99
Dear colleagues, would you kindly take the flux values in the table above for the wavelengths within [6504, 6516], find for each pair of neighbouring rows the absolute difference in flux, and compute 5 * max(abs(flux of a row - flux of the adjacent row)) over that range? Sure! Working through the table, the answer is 2.7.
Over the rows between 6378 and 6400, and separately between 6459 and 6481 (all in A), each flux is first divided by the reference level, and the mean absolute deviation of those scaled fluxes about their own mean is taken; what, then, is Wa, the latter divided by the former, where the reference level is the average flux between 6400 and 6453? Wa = 0.59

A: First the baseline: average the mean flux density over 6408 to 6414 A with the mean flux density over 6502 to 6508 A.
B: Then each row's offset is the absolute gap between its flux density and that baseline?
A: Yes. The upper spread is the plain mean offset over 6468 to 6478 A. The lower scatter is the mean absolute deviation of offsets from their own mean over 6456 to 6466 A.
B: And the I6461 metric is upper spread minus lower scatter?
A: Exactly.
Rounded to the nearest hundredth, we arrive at 0.15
